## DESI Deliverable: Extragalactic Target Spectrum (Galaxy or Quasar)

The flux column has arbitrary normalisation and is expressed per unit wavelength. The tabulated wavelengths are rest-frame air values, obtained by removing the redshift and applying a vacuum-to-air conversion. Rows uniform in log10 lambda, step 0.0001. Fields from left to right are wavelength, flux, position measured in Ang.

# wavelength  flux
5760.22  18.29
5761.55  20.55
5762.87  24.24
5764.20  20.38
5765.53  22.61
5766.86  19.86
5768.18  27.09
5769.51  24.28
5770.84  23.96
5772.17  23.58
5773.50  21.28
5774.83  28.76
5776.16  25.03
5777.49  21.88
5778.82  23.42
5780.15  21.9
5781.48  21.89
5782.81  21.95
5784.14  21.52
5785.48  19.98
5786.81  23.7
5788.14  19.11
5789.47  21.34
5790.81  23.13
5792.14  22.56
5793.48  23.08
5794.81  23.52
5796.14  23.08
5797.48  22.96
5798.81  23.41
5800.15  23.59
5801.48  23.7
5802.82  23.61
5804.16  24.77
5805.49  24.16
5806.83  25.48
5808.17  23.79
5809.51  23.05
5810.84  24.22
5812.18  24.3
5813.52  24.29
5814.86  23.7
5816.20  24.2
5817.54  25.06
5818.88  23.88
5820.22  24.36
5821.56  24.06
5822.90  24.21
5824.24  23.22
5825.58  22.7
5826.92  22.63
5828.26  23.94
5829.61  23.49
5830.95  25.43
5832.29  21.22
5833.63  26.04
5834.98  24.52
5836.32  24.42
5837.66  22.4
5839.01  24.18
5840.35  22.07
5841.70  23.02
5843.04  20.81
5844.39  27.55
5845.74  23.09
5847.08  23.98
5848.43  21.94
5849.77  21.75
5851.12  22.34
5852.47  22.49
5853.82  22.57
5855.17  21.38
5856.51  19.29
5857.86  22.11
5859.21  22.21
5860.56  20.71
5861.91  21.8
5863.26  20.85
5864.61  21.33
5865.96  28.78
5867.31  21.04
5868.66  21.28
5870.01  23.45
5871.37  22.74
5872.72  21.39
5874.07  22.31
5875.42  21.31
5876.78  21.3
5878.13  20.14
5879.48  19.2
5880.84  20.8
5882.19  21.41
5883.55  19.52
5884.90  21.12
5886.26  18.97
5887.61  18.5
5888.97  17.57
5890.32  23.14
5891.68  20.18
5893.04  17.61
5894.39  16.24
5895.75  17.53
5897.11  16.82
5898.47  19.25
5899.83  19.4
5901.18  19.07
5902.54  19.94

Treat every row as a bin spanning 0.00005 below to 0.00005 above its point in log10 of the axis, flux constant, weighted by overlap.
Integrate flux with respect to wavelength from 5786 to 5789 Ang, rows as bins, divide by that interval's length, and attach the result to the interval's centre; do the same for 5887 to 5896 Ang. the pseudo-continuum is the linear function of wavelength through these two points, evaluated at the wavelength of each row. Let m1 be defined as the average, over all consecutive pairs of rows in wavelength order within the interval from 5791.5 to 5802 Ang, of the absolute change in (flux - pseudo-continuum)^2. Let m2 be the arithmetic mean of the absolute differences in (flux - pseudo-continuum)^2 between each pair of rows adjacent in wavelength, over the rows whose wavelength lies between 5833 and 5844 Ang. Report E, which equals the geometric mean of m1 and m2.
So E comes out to 4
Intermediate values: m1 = 1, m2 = 9.5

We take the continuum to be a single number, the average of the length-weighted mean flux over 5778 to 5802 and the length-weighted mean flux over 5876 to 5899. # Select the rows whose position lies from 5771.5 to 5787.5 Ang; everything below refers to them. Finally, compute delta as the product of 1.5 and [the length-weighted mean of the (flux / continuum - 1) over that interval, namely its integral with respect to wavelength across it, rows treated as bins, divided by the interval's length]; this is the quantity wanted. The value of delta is 0.14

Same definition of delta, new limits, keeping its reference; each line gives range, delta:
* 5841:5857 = 0.12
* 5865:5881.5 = 0.08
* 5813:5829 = 0.21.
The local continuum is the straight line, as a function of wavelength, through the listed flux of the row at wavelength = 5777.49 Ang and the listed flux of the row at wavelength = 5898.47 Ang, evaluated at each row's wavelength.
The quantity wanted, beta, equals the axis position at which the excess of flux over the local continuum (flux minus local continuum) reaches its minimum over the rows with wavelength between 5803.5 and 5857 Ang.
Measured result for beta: 5856.51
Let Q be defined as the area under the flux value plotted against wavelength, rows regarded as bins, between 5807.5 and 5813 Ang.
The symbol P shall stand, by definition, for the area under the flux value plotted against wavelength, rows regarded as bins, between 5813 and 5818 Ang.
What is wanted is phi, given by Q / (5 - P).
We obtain -1.13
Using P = 121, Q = 131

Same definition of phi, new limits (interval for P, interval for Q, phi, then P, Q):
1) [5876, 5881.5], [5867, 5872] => -1.04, 112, 111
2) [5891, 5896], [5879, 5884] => -1.20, 90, 101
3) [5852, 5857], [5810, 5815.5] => -1.29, 107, 133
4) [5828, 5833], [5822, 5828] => -1.24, 118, 140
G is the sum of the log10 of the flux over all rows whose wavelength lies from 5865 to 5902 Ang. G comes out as 35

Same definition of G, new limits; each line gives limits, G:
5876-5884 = 8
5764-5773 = 10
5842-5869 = 27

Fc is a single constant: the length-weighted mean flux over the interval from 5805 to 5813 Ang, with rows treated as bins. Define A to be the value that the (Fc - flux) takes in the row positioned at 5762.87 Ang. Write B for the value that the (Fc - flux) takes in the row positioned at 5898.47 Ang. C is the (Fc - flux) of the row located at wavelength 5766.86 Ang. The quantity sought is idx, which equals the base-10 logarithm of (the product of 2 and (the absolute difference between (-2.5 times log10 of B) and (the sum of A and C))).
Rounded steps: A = -0.1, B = 4.9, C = 4.3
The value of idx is 1.07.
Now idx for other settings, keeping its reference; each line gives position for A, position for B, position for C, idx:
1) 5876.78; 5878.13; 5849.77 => 1.13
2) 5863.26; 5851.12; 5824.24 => 0.99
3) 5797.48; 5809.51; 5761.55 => 0.99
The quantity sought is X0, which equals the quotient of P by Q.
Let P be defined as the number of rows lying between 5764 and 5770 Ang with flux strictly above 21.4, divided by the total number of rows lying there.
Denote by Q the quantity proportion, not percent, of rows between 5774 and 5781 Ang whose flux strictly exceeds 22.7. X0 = 1.0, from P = 0.60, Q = 0.60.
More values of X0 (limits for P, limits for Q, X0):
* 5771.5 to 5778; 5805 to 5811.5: 0.8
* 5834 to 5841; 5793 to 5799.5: 1.0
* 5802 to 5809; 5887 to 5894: 5.0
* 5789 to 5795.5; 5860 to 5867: 4.0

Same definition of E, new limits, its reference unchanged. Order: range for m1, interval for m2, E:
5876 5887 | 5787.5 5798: 3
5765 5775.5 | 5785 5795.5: 6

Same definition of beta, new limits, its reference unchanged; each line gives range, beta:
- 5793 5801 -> 5797.48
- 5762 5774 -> 5766.86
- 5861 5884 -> 5879.48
